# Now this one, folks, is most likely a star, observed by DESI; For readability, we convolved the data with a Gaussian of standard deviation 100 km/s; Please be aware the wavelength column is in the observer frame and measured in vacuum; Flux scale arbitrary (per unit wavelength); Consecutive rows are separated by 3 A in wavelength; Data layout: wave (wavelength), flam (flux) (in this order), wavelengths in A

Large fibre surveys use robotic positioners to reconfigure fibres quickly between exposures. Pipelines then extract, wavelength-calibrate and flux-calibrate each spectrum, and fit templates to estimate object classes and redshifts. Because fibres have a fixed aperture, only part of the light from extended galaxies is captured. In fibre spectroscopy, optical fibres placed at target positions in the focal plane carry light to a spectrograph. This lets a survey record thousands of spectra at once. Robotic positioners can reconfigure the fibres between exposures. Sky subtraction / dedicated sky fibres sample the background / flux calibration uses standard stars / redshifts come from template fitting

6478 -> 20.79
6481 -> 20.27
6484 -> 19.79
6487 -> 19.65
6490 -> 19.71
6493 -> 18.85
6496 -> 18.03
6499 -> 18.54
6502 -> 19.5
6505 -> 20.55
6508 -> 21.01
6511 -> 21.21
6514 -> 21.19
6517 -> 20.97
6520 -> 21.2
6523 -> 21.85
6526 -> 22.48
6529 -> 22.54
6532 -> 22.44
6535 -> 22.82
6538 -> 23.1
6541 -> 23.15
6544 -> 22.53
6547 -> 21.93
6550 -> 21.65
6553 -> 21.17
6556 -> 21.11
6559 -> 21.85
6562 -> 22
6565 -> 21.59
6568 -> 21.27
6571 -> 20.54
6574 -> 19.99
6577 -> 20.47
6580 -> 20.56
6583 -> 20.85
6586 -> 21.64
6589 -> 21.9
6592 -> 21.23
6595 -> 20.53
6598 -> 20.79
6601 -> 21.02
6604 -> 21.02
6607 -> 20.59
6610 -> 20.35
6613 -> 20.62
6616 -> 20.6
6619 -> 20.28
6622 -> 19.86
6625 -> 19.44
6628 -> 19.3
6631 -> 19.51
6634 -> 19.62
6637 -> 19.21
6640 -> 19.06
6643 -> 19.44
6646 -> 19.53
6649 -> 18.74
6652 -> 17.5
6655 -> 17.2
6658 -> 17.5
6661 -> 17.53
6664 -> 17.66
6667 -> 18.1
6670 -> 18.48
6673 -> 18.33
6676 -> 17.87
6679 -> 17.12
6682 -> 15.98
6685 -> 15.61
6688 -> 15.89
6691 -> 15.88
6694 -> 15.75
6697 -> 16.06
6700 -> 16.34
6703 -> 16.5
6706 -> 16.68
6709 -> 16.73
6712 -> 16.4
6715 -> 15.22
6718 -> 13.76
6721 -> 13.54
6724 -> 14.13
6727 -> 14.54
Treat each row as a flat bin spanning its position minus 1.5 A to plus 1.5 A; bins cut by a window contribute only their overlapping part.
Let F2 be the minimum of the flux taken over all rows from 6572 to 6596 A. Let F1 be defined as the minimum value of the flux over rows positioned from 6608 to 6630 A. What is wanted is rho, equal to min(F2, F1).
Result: 19.3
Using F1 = 19.3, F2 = 19.99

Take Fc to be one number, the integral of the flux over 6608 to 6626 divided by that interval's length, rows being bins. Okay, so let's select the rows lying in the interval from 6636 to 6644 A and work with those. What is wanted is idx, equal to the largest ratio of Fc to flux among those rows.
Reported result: 1.06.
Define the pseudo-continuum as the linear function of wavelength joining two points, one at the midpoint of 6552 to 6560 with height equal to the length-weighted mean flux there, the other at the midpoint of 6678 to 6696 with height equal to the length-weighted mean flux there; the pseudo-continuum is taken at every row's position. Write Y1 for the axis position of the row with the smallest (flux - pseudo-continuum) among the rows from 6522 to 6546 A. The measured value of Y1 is 6523 A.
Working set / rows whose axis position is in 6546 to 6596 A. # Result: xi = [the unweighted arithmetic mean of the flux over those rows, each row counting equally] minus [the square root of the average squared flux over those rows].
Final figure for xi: -0.008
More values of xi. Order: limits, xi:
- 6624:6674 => -0.019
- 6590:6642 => -0.012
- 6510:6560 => -0.012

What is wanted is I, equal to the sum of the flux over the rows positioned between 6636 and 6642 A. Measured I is 38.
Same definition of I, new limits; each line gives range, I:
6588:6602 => 105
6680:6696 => 79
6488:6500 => 75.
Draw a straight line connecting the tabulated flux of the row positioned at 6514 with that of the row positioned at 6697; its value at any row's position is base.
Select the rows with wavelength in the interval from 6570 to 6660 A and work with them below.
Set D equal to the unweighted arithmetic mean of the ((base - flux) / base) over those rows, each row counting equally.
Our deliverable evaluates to -0.09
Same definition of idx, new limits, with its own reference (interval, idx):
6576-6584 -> 0.99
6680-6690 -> 1.30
